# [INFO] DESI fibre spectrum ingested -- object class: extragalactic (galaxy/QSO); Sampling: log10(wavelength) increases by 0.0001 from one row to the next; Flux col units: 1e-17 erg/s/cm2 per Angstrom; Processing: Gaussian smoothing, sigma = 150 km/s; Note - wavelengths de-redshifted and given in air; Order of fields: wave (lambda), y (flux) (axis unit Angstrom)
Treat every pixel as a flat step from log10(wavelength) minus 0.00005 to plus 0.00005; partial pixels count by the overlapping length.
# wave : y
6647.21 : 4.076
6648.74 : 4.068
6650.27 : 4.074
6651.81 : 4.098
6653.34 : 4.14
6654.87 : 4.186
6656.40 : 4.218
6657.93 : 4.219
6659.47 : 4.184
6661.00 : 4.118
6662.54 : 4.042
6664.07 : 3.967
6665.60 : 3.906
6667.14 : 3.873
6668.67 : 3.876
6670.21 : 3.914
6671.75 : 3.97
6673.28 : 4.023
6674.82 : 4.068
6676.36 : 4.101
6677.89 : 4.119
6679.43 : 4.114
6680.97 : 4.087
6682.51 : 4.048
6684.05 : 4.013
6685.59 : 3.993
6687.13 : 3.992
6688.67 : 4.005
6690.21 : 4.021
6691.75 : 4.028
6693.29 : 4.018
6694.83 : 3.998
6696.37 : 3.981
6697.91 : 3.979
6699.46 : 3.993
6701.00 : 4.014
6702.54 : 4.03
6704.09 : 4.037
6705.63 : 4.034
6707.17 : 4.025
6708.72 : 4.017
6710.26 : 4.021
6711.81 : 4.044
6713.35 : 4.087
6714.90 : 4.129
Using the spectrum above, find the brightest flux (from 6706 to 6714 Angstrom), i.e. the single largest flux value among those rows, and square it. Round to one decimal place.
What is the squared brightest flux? 16.7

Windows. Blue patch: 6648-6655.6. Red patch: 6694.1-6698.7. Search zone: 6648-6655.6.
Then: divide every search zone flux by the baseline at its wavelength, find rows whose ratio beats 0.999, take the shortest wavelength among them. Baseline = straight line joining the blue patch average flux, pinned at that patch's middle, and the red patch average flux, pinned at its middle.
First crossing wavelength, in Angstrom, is 6653.34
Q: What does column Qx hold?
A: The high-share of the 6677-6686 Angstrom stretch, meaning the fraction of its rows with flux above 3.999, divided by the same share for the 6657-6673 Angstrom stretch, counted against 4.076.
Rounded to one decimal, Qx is 2.8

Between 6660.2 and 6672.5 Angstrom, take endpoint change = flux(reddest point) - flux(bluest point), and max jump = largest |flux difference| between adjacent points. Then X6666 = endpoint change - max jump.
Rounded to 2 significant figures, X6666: -0.22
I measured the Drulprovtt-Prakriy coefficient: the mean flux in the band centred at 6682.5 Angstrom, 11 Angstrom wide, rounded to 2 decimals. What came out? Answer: 4.05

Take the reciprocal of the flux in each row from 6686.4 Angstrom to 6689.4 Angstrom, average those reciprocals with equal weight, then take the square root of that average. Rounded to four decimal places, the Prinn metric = 0.5001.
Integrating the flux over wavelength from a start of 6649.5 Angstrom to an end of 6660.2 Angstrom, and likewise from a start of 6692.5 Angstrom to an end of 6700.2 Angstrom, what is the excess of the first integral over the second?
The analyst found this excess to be 14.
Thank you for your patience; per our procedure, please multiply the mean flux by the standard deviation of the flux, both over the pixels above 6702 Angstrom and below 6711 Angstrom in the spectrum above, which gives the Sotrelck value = 0.03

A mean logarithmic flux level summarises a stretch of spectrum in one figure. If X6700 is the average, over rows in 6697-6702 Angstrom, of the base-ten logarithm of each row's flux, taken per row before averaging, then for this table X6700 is 0.602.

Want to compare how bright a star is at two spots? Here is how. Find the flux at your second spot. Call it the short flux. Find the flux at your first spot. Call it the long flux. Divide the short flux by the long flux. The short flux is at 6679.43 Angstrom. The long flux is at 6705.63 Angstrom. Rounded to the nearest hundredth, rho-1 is 1.02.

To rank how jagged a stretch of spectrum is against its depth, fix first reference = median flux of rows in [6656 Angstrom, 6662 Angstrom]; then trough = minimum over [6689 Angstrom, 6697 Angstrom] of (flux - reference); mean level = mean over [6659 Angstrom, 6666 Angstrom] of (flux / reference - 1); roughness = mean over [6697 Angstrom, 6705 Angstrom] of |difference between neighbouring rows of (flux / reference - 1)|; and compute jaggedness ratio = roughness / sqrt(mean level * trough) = 0.04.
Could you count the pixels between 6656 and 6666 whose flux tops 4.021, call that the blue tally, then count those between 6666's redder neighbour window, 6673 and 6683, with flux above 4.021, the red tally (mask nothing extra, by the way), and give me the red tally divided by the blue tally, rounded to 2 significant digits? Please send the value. 1.4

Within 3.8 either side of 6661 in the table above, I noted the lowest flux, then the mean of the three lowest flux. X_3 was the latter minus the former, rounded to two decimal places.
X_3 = 0.08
